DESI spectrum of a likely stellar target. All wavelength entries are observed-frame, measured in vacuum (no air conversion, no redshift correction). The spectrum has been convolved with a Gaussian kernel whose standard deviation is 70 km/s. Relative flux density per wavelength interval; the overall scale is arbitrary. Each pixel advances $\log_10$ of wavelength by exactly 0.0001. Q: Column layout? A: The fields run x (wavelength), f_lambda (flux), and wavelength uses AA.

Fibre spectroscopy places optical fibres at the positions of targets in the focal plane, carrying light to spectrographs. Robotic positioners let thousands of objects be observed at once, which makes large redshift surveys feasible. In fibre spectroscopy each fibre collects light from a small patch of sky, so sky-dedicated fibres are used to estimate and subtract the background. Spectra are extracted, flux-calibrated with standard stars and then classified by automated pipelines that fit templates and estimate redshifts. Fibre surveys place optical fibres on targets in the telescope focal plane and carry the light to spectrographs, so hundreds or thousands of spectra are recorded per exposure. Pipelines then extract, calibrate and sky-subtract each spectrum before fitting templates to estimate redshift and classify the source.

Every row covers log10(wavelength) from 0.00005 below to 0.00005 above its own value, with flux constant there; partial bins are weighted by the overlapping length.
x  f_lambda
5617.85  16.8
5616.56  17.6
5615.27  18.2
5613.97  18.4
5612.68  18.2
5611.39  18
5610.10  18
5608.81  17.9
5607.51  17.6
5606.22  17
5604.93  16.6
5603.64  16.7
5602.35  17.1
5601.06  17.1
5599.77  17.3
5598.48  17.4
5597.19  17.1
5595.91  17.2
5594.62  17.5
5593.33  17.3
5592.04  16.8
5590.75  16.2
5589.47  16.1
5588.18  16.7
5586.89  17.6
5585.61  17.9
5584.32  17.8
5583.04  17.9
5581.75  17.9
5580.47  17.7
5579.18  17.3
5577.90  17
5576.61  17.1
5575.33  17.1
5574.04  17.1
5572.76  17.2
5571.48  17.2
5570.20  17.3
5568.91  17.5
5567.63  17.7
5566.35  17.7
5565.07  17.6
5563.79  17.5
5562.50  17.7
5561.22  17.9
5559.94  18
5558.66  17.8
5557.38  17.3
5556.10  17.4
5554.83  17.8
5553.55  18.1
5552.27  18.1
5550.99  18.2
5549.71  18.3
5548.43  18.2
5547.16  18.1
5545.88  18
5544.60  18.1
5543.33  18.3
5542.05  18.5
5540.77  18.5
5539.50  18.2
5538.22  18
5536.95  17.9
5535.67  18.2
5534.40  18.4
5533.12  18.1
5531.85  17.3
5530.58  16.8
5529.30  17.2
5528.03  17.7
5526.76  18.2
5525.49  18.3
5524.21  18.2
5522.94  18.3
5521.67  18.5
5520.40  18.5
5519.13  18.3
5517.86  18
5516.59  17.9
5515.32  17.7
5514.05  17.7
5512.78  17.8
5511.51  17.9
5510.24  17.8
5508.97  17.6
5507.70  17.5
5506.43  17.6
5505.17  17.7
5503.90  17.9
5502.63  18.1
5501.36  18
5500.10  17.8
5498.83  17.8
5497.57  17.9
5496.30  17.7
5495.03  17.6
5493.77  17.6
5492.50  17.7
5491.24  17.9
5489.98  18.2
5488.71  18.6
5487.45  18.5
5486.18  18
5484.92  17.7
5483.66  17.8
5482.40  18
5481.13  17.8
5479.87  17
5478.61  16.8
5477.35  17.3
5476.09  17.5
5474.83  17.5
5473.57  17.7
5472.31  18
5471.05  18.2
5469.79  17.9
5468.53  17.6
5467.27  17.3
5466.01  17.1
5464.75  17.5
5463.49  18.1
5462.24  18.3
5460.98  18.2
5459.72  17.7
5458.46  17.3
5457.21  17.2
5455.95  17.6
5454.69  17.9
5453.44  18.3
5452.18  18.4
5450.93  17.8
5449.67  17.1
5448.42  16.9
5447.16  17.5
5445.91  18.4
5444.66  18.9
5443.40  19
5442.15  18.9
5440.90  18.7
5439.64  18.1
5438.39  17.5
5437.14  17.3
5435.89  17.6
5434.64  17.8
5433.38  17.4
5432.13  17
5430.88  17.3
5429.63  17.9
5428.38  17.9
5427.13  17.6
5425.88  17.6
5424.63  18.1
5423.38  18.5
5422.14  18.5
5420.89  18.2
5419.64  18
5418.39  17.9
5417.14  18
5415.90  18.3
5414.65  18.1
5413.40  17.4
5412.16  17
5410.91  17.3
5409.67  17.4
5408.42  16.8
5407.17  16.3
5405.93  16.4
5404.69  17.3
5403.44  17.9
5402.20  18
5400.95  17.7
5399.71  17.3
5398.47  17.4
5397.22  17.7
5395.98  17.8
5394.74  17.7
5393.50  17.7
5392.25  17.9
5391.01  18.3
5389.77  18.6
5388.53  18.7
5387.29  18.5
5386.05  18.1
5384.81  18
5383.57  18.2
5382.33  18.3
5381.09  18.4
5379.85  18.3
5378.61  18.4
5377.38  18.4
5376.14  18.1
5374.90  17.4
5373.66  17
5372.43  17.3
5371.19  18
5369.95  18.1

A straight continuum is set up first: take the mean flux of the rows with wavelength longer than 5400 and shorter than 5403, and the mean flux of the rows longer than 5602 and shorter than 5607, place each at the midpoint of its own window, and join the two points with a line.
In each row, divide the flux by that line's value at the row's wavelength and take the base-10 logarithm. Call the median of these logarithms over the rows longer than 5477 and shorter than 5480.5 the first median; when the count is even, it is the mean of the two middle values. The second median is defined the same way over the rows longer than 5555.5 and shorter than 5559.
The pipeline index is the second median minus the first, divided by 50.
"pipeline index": 0.0004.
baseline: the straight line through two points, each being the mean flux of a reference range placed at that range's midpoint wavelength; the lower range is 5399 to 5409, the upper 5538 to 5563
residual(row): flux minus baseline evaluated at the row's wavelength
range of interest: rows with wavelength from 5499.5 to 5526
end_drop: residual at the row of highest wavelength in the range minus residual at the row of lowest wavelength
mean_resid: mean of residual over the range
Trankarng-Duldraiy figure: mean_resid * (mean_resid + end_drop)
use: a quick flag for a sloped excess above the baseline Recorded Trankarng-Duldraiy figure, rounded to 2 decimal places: 0.07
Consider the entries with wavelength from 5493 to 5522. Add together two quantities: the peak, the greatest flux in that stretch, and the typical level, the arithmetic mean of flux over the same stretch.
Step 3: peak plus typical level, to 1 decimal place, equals 36.4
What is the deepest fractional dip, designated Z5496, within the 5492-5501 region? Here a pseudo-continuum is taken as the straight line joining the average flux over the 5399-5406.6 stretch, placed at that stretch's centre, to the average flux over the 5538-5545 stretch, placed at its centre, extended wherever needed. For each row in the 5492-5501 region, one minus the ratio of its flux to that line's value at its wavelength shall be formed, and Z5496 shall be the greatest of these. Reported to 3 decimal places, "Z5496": 0.022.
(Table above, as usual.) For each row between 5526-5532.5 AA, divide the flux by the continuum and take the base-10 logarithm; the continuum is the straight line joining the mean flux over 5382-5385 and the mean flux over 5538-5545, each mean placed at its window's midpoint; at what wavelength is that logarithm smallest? 5530.58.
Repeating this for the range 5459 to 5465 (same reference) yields 5464.75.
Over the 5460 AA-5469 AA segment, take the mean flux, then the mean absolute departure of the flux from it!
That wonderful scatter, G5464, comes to 0.40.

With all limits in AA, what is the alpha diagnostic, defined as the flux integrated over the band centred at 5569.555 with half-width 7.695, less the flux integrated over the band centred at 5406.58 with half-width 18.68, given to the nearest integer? -395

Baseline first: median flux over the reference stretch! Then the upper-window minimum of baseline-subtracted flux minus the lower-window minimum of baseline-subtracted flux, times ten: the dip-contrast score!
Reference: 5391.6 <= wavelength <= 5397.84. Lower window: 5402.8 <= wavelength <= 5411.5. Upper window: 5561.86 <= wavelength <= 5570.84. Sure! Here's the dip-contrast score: 10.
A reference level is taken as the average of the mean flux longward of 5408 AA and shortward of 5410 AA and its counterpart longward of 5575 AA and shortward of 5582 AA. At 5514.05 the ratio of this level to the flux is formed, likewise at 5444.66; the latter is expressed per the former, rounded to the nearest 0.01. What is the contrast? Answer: 0.94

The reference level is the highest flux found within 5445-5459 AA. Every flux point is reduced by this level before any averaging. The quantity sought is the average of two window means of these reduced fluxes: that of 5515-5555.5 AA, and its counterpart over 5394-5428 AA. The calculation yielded -0.55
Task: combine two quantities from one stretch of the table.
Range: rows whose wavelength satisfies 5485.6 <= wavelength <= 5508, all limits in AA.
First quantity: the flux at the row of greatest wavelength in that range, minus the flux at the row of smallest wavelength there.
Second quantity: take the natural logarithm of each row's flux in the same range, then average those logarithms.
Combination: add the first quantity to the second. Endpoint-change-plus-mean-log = 2.38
